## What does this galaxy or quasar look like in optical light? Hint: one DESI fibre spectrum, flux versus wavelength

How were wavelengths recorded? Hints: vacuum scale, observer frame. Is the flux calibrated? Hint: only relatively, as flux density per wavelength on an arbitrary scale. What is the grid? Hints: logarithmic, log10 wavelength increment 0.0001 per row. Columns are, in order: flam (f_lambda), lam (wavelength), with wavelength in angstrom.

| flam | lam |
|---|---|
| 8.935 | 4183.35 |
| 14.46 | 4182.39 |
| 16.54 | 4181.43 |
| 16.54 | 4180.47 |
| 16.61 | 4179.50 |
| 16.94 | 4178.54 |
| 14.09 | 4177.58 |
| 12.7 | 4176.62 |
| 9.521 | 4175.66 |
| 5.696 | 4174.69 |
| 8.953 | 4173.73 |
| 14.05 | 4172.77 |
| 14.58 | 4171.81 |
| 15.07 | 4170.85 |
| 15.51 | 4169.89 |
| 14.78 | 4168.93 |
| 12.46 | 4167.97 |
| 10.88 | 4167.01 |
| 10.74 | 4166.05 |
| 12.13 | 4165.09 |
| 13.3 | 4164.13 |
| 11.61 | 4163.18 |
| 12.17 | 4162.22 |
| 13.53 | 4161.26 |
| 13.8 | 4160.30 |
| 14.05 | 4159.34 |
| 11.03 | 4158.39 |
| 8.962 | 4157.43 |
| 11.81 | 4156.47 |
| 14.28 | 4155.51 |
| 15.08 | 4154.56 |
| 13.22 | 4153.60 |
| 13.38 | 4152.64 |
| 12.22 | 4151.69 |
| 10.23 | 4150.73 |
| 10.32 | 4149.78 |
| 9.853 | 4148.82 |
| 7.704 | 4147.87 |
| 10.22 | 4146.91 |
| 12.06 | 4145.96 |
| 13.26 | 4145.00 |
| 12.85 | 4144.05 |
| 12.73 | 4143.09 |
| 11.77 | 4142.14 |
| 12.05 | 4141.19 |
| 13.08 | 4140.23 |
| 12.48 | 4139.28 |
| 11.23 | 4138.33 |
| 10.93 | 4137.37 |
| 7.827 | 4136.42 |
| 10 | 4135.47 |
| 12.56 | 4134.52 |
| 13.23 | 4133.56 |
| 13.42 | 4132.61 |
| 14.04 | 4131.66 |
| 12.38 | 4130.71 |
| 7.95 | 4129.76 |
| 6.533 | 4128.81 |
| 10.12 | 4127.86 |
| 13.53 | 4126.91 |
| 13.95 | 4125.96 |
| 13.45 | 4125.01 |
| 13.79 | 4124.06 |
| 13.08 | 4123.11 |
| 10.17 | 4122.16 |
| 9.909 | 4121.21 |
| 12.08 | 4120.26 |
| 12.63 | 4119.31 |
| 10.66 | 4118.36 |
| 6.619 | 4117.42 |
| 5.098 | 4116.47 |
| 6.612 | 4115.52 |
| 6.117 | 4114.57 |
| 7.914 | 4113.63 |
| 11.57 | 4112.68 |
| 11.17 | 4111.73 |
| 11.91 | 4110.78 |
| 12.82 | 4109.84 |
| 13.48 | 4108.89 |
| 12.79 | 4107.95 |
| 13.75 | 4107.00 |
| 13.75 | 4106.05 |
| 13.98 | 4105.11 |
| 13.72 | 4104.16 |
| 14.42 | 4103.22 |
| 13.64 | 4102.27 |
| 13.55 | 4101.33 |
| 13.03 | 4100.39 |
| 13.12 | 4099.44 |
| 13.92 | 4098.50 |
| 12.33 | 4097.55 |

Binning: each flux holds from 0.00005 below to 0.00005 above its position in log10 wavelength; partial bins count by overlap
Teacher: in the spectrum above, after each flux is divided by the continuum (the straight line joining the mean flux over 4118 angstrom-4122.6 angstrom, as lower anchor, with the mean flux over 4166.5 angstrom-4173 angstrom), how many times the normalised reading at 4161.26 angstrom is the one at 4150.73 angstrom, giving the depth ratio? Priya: 0.791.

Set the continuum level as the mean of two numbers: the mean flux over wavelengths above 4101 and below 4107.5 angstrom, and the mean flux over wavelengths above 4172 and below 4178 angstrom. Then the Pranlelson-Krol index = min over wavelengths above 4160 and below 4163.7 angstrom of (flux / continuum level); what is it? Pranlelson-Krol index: 0.94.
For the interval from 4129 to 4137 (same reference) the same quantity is 0.63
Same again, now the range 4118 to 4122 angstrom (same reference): 0.80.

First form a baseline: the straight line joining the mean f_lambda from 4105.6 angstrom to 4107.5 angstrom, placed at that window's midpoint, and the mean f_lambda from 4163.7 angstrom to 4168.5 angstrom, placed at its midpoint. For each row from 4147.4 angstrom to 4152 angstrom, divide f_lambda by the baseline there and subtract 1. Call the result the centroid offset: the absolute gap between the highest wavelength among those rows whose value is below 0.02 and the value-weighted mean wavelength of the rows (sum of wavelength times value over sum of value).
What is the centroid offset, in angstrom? 2.7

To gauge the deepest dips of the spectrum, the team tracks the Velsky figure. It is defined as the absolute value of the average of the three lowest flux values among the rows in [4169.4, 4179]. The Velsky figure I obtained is 8.1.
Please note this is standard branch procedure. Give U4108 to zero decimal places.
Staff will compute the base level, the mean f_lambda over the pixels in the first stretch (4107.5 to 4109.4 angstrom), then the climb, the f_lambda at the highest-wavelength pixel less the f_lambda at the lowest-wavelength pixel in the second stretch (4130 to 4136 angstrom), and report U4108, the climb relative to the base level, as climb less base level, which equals -16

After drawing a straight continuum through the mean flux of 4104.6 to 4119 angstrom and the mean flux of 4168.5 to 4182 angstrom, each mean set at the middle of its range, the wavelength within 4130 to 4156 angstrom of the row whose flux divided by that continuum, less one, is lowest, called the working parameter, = 4147.87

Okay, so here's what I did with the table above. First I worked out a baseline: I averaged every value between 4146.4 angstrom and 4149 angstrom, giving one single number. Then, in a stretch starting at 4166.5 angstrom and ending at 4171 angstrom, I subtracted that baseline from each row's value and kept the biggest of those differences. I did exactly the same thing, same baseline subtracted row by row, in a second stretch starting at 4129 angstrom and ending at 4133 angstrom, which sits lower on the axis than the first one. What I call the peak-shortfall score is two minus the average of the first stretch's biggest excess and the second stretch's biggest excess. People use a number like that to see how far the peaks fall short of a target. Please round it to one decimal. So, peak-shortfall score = -3.5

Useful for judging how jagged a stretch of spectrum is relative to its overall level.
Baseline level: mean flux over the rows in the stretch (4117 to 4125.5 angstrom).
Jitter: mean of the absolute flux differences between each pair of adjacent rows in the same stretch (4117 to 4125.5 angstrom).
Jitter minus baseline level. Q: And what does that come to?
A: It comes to -9.8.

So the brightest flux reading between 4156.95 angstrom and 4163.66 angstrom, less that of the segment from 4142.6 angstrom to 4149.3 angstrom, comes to 0.8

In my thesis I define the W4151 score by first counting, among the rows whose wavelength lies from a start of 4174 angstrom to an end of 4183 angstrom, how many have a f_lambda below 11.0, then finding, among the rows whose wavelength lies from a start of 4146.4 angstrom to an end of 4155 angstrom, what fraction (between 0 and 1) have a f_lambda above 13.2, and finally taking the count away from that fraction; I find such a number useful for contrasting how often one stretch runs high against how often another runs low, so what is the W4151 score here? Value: -1.7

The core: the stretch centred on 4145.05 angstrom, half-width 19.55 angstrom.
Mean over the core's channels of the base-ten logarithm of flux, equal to 1.07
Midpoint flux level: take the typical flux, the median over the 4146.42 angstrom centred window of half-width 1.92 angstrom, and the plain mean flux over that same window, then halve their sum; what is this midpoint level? 11.0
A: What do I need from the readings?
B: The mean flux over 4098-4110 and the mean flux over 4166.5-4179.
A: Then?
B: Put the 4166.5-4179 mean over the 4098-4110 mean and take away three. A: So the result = -2.06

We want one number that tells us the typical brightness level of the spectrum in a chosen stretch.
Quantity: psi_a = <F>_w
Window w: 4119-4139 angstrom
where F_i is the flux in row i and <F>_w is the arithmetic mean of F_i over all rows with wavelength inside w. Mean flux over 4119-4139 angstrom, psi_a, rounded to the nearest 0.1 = 11.6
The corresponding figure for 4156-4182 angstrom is 12.9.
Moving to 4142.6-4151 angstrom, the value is 11.0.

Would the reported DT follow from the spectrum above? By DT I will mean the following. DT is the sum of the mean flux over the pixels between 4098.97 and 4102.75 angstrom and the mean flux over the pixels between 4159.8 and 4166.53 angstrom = 25.8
